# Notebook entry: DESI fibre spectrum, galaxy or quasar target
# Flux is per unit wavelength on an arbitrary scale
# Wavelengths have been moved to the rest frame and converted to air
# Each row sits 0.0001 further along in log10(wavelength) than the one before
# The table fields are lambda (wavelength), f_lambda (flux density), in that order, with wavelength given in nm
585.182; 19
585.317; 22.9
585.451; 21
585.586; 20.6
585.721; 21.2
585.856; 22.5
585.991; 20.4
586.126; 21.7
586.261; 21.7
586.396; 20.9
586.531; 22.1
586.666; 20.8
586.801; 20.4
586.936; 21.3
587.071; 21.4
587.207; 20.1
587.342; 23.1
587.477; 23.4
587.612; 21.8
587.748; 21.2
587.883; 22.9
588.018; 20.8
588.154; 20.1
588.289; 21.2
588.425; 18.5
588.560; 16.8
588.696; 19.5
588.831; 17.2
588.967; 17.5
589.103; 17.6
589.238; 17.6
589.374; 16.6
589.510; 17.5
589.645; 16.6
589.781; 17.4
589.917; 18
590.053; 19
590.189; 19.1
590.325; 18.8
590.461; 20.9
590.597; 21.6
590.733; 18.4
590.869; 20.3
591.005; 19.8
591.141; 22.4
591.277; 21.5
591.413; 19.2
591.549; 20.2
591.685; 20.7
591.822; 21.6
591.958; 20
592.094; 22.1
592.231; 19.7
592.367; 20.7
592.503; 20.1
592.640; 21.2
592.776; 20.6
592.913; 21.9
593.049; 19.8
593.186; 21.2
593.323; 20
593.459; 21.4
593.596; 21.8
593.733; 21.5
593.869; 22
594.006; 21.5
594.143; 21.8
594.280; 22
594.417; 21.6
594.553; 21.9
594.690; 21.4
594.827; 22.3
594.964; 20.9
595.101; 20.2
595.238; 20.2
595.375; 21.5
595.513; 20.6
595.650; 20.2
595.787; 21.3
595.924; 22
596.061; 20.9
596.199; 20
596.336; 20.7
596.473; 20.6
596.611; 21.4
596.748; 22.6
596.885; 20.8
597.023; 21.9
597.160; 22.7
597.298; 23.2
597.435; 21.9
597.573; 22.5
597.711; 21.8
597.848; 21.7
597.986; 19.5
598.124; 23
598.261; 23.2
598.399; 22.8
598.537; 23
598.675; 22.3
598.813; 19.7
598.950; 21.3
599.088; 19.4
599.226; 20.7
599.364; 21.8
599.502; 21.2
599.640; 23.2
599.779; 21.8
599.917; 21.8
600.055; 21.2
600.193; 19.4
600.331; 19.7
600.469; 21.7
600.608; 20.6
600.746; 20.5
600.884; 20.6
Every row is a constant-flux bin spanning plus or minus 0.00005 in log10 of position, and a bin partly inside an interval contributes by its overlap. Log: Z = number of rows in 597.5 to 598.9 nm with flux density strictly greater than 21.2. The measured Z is 8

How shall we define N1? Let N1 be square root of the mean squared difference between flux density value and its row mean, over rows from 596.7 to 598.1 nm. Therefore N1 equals 1.01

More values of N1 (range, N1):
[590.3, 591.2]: 1.34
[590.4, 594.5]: 0.97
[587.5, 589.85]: 2.00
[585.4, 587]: 0.64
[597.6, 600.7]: 1.24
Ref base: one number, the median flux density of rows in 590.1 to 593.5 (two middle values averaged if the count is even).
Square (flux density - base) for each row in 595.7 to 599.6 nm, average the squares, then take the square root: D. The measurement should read 1.5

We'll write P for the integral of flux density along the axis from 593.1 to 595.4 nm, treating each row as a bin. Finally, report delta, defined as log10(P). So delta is 1.69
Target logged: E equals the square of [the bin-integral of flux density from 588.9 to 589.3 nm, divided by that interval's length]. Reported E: 309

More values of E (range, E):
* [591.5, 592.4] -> 429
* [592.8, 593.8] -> 443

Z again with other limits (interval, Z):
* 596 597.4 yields 5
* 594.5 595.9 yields 5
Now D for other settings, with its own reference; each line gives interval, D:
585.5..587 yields 0.9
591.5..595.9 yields 0.9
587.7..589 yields 2.2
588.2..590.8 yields 2.6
